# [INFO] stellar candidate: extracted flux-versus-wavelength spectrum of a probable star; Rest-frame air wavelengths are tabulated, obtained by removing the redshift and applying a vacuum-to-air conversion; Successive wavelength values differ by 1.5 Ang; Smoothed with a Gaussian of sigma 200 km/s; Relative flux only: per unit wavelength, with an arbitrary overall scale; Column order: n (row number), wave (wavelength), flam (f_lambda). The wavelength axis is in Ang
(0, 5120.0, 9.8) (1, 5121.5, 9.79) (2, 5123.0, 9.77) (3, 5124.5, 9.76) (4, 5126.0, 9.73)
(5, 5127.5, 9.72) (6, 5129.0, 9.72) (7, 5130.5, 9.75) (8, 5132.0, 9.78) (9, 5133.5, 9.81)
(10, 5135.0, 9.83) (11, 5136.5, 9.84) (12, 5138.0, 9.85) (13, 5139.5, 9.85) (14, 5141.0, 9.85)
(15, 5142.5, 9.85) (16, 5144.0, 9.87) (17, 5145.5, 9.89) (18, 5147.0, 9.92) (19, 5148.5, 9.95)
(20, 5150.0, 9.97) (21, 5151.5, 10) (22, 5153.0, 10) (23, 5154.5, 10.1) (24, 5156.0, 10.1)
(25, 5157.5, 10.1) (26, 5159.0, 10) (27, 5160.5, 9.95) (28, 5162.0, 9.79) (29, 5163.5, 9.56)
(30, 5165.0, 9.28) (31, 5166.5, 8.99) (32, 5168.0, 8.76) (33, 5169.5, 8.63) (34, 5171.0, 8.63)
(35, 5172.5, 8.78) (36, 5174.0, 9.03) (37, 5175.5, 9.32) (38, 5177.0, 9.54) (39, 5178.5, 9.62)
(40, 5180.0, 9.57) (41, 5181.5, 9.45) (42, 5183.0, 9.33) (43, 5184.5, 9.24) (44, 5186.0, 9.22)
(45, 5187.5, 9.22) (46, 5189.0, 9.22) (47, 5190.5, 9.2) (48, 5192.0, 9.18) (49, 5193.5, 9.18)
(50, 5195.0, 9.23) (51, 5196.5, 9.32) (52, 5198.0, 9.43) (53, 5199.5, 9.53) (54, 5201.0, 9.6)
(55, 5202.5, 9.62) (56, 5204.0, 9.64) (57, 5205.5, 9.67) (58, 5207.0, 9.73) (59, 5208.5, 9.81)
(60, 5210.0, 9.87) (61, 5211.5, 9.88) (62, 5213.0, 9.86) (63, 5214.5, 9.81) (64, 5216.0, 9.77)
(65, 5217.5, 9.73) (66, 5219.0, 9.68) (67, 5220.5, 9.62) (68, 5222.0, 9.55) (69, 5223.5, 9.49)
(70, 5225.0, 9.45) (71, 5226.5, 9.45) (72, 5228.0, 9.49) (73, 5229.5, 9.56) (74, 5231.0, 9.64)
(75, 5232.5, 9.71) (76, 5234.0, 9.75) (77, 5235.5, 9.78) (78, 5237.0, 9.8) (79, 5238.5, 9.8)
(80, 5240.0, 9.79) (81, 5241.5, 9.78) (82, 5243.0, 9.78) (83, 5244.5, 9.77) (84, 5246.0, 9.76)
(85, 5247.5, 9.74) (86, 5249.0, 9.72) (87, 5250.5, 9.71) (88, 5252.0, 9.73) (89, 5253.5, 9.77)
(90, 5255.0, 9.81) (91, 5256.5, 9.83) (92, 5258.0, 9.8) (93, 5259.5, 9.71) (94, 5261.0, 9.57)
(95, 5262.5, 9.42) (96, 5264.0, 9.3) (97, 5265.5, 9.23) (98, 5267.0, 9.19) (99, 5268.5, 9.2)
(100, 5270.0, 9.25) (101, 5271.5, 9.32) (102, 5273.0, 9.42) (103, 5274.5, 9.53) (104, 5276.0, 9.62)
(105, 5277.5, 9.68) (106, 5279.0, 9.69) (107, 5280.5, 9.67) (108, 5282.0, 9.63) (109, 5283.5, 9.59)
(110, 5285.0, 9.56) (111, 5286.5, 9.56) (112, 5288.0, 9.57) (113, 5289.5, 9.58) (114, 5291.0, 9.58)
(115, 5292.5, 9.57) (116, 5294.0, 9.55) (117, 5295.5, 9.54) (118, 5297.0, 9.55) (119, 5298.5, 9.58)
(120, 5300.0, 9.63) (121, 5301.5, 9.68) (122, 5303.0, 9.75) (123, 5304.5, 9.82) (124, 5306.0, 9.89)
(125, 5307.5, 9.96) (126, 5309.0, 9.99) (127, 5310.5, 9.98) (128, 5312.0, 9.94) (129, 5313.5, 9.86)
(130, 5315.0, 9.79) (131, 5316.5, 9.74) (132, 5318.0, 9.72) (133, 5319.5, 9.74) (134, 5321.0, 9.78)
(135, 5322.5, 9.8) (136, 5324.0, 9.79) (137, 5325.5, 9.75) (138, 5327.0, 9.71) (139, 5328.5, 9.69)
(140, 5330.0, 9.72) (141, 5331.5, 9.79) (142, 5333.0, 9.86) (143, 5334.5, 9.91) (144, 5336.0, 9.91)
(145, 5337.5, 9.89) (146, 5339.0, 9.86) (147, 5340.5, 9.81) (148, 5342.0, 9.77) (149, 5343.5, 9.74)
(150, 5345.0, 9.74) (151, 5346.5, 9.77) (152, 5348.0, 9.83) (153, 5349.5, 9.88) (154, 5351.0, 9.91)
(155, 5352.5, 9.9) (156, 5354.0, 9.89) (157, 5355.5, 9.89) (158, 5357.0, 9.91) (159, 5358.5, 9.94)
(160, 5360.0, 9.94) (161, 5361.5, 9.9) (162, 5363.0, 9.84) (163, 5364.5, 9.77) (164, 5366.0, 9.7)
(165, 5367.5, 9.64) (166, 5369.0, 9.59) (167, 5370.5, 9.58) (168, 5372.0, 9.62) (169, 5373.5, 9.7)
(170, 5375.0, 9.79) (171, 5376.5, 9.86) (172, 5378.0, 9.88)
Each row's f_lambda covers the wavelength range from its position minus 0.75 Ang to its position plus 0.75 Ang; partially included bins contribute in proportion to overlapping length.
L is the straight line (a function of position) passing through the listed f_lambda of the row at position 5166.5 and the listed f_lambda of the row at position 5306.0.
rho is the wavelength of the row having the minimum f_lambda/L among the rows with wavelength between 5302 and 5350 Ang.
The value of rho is 5345.0 Ang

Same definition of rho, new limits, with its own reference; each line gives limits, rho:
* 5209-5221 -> 5220.5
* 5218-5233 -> 5226.5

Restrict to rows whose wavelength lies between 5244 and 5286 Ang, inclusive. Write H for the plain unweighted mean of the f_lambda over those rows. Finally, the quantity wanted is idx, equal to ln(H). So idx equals 2.26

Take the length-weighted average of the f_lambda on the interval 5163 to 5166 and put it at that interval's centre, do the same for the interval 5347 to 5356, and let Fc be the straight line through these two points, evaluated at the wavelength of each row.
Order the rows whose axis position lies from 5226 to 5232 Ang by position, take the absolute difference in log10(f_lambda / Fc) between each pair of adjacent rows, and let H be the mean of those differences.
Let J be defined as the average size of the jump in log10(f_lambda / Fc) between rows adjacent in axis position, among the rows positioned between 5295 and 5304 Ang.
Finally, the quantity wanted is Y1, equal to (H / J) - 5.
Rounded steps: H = 0.0027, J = 0.0017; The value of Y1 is -3.4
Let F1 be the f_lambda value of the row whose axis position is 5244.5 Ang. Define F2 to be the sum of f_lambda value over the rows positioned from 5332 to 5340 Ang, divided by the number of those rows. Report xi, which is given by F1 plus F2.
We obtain 19.66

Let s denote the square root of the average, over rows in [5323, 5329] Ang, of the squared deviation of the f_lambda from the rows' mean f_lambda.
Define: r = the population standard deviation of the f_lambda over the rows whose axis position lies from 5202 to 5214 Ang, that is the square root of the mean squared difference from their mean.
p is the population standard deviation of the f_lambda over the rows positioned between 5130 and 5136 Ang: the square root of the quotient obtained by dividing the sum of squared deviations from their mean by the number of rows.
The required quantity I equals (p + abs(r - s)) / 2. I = 0.047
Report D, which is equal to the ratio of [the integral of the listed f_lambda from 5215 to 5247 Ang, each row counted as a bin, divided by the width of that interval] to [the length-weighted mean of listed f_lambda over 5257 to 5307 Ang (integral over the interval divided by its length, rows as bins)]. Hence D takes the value 1.01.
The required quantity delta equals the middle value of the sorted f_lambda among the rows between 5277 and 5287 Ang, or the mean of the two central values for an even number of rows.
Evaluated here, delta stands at 9.63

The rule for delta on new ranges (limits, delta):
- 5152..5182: 9.55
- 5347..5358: 9.89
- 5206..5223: 9.77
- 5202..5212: 9.73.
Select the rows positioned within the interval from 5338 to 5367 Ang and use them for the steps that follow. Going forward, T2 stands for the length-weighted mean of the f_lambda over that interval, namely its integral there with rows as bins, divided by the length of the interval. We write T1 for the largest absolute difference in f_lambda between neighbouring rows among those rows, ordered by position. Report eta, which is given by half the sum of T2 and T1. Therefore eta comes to 4.96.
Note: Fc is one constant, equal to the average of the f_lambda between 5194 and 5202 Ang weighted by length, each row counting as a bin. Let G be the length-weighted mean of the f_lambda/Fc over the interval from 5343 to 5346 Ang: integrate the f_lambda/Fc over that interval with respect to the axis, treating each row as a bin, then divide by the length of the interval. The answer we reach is 1.03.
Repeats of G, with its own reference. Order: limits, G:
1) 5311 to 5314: 1.05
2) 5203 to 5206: 1.02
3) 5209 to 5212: 1.05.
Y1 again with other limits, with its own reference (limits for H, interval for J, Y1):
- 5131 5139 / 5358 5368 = -4.8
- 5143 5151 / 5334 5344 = -4.4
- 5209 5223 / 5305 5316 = -4.1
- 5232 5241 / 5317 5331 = -4.3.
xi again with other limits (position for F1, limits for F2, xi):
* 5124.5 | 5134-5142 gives 19.60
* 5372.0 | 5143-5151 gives 19.54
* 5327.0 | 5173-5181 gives 19.13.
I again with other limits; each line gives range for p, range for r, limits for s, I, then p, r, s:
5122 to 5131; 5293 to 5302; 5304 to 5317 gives 0.026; 0.020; 0.051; 0.084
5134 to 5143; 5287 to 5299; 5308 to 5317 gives 0.044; 0.008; 0.015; 0.095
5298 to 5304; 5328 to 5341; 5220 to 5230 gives 0.040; 0.063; 0.076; 0.059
